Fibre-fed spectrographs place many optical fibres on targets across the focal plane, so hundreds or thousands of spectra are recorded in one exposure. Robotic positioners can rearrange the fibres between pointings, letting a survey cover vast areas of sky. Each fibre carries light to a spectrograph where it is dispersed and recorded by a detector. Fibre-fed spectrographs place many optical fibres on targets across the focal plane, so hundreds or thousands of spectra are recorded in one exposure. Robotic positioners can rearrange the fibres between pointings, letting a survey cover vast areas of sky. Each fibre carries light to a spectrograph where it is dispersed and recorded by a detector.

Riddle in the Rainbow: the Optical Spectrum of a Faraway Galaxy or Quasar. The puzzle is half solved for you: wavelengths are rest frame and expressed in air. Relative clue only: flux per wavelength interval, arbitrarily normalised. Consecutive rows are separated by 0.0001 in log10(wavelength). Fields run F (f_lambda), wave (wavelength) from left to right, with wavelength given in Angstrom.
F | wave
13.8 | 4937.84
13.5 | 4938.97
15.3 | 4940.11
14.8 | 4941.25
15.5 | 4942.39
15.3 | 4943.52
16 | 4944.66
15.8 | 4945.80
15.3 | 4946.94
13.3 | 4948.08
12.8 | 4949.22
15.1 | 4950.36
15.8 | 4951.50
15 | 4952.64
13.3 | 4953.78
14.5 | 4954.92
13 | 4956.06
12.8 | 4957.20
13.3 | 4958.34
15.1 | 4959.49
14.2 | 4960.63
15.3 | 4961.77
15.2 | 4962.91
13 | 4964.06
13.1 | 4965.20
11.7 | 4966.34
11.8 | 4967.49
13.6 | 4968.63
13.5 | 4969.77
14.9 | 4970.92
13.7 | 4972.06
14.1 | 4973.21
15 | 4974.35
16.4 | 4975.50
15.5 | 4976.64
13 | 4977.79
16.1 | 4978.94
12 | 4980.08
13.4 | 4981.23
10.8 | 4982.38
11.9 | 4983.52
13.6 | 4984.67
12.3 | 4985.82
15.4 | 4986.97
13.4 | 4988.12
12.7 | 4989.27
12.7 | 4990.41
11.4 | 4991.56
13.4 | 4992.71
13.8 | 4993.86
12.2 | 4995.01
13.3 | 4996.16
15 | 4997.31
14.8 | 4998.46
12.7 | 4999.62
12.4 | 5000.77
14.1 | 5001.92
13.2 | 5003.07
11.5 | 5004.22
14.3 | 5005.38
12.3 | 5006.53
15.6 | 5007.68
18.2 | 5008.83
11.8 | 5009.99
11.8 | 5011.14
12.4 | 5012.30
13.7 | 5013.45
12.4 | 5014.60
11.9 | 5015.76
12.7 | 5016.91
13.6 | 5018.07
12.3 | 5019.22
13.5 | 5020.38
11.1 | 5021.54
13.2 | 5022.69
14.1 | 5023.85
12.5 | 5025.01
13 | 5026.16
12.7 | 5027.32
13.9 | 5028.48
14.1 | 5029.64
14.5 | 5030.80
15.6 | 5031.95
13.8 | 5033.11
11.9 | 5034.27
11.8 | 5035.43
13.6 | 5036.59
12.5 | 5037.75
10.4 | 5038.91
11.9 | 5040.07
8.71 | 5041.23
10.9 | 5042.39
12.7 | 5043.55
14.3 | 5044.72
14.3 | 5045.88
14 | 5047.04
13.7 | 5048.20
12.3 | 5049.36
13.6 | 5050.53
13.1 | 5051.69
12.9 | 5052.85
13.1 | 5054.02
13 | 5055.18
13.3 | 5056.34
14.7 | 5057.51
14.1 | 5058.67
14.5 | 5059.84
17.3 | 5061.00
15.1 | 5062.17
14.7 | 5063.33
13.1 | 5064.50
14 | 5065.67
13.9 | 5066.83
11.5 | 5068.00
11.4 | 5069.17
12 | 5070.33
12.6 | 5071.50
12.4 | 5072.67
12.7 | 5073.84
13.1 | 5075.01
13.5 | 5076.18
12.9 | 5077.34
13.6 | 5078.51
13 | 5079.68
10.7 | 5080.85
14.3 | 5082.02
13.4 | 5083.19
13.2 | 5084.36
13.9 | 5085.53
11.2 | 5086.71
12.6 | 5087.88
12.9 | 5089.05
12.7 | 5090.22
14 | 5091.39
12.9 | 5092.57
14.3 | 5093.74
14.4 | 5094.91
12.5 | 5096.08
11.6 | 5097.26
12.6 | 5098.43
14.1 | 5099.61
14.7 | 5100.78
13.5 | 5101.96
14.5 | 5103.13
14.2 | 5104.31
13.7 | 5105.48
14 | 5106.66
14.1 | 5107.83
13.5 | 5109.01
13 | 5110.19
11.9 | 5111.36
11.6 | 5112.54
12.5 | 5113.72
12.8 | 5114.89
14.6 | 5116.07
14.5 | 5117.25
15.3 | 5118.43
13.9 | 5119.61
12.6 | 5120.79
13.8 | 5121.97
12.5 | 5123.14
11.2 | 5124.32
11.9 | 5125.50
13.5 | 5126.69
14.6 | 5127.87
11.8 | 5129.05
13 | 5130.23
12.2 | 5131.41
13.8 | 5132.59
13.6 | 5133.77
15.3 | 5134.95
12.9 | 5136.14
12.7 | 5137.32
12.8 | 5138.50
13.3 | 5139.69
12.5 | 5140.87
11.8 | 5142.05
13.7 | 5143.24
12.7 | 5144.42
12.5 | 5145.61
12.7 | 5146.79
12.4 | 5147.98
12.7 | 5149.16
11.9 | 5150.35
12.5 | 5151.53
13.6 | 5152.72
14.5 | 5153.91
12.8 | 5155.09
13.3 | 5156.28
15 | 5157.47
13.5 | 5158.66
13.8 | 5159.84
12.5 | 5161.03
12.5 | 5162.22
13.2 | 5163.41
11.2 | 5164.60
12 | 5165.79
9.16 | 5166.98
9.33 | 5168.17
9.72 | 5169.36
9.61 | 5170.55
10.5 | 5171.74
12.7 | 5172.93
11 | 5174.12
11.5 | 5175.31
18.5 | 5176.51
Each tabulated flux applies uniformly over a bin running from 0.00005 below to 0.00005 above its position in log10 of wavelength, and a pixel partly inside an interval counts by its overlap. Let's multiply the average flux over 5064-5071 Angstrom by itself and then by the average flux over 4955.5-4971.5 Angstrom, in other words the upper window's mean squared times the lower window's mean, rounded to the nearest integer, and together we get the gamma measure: 2177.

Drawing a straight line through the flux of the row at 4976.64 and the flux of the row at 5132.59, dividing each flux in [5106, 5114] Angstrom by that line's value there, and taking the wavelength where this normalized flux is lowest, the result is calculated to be 5112.54 Angstrom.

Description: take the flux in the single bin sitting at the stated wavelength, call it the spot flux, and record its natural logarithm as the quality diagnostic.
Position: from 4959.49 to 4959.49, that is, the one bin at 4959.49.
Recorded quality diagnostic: 2.71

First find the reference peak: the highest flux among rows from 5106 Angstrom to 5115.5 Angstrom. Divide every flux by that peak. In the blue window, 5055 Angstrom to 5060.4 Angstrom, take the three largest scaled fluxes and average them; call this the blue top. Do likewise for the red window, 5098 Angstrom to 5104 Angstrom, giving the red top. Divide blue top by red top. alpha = 1.00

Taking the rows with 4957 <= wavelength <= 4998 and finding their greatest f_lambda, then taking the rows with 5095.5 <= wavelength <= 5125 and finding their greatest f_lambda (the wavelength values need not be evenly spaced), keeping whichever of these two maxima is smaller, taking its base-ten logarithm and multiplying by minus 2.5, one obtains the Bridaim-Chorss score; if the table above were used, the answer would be -2.96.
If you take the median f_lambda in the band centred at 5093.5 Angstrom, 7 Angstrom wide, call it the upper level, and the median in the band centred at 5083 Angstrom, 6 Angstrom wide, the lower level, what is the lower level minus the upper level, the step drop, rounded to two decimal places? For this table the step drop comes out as -0.05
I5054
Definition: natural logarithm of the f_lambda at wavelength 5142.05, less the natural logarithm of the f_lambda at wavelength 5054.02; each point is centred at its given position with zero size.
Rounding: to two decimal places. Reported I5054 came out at -0.10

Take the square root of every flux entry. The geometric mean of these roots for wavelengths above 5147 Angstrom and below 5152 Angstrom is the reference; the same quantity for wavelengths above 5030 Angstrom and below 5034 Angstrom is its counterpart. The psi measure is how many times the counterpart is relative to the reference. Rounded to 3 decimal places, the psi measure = 1.087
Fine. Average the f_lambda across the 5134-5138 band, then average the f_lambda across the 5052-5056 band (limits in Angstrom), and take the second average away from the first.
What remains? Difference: 0.6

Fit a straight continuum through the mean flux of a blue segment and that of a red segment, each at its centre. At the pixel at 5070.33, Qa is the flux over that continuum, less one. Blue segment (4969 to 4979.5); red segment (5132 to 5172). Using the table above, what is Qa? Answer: -0.11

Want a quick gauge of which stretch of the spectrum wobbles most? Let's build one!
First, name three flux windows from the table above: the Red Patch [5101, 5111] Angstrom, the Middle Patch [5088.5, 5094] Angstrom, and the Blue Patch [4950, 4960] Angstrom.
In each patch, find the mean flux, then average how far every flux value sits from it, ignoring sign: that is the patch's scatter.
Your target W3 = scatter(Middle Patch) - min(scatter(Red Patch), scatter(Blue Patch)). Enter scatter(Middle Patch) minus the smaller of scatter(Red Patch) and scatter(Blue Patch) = 0.24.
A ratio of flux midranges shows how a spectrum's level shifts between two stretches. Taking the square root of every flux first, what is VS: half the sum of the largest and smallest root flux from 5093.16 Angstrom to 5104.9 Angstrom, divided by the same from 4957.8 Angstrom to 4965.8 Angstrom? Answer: 0.963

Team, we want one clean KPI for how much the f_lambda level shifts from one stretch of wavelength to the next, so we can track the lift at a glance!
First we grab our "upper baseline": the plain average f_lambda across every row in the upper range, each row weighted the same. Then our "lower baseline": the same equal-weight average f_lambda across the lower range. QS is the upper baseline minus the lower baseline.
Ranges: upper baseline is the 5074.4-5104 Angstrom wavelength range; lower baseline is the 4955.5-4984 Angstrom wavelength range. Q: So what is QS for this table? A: -0.49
